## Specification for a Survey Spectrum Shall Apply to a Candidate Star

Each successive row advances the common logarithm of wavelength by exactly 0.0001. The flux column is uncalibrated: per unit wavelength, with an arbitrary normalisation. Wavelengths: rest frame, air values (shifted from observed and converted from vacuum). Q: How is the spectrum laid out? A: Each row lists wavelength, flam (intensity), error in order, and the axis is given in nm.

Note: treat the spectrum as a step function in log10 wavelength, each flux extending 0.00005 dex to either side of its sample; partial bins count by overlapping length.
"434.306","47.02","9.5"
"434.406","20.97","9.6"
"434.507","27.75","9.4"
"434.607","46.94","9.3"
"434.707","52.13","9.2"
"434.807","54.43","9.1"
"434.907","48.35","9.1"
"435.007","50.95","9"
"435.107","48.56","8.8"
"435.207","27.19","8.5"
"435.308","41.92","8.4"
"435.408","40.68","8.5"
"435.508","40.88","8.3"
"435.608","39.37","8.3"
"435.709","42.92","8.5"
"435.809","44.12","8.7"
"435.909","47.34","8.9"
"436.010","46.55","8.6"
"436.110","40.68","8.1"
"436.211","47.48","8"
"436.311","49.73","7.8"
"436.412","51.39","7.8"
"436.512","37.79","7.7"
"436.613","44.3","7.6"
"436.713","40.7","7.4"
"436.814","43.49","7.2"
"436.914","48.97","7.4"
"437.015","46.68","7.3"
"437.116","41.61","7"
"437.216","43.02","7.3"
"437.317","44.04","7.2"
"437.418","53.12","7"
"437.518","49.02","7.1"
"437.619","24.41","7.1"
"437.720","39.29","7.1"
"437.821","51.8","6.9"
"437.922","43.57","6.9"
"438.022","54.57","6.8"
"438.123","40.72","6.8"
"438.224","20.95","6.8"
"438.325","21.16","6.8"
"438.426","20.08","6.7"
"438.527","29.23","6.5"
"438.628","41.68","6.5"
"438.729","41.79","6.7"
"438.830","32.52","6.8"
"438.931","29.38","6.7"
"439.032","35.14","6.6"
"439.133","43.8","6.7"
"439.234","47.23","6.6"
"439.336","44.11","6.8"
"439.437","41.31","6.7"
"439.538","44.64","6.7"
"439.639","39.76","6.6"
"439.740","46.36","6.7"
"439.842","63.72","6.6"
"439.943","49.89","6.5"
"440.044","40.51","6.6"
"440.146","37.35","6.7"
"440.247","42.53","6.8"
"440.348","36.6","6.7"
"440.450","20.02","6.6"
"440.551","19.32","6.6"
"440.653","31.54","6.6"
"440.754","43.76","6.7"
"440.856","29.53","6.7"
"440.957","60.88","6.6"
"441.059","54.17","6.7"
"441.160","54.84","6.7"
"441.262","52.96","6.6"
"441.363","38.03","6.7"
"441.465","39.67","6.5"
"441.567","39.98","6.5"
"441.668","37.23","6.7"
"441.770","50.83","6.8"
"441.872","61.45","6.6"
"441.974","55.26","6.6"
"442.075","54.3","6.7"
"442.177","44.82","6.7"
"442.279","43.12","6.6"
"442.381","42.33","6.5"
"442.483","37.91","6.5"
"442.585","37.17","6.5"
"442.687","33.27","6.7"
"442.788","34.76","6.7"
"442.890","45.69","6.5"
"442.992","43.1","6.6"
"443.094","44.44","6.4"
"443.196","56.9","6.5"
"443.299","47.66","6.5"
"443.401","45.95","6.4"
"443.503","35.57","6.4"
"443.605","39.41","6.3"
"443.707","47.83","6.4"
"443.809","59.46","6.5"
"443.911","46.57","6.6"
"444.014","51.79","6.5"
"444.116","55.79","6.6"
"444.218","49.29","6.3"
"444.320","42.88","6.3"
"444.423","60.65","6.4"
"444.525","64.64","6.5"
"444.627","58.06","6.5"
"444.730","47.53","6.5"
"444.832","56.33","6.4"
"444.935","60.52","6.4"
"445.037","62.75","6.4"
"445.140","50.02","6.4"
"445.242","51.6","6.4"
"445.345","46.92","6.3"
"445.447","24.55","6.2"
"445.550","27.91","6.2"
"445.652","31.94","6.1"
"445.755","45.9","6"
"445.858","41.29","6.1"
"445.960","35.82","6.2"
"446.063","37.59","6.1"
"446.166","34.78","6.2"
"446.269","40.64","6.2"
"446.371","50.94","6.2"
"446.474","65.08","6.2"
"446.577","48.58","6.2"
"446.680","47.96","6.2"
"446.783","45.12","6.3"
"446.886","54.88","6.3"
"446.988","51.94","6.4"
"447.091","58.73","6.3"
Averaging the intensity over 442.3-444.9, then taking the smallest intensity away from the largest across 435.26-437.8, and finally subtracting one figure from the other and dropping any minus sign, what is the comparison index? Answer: 19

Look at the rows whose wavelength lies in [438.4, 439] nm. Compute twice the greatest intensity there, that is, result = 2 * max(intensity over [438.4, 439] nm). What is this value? 84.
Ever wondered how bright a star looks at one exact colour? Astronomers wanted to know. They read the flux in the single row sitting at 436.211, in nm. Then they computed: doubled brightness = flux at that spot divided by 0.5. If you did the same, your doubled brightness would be 95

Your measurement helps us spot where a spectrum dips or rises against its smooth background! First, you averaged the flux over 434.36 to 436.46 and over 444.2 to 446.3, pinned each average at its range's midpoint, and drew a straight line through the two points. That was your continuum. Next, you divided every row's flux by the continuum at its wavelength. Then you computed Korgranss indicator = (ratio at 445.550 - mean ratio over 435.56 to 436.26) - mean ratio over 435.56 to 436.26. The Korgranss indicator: -1.4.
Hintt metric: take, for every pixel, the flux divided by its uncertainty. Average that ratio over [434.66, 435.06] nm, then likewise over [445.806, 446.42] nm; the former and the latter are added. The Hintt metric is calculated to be 12.2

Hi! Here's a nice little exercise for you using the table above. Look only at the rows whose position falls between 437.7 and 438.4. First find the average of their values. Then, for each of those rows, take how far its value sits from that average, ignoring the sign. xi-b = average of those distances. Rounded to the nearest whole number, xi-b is 10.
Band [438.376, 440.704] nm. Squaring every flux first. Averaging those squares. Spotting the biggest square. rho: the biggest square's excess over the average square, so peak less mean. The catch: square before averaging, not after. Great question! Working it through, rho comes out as 2498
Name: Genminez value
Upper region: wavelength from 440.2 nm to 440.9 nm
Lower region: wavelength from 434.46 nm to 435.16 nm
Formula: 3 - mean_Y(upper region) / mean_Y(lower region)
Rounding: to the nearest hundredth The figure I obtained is 2.32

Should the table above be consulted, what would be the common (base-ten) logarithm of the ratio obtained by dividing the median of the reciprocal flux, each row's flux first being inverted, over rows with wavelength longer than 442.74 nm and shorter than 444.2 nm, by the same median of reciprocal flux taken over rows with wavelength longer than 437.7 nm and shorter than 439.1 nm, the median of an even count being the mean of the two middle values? -0.10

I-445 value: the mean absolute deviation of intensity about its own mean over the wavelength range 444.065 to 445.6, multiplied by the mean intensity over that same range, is 441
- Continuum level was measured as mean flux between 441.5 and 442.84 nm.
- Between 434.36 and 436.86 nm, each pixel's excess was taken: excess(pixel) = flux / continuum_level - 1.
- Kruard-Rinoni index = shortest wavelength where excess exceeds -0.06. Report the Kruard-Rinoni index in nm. 434.607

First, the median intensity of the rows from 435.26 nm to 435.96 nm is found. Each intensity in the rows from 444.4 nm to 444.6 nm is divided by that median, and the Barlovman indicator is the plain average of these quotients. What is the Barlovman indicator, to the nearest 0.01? 1.49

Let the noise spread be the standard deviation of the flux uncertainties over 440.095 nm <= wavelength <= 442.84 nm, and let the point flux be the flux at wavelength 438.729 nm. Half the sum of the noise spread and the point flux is 20.9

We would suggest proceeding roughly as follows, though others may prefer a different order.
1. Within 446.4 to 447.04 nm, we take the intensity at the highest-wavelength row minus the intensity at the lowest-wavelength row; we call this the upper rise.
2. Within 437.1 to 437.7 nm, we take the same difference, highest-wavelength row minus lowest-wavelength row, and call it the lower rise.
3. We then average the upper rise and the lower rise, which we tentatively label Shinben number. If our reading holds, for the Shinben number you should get -15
